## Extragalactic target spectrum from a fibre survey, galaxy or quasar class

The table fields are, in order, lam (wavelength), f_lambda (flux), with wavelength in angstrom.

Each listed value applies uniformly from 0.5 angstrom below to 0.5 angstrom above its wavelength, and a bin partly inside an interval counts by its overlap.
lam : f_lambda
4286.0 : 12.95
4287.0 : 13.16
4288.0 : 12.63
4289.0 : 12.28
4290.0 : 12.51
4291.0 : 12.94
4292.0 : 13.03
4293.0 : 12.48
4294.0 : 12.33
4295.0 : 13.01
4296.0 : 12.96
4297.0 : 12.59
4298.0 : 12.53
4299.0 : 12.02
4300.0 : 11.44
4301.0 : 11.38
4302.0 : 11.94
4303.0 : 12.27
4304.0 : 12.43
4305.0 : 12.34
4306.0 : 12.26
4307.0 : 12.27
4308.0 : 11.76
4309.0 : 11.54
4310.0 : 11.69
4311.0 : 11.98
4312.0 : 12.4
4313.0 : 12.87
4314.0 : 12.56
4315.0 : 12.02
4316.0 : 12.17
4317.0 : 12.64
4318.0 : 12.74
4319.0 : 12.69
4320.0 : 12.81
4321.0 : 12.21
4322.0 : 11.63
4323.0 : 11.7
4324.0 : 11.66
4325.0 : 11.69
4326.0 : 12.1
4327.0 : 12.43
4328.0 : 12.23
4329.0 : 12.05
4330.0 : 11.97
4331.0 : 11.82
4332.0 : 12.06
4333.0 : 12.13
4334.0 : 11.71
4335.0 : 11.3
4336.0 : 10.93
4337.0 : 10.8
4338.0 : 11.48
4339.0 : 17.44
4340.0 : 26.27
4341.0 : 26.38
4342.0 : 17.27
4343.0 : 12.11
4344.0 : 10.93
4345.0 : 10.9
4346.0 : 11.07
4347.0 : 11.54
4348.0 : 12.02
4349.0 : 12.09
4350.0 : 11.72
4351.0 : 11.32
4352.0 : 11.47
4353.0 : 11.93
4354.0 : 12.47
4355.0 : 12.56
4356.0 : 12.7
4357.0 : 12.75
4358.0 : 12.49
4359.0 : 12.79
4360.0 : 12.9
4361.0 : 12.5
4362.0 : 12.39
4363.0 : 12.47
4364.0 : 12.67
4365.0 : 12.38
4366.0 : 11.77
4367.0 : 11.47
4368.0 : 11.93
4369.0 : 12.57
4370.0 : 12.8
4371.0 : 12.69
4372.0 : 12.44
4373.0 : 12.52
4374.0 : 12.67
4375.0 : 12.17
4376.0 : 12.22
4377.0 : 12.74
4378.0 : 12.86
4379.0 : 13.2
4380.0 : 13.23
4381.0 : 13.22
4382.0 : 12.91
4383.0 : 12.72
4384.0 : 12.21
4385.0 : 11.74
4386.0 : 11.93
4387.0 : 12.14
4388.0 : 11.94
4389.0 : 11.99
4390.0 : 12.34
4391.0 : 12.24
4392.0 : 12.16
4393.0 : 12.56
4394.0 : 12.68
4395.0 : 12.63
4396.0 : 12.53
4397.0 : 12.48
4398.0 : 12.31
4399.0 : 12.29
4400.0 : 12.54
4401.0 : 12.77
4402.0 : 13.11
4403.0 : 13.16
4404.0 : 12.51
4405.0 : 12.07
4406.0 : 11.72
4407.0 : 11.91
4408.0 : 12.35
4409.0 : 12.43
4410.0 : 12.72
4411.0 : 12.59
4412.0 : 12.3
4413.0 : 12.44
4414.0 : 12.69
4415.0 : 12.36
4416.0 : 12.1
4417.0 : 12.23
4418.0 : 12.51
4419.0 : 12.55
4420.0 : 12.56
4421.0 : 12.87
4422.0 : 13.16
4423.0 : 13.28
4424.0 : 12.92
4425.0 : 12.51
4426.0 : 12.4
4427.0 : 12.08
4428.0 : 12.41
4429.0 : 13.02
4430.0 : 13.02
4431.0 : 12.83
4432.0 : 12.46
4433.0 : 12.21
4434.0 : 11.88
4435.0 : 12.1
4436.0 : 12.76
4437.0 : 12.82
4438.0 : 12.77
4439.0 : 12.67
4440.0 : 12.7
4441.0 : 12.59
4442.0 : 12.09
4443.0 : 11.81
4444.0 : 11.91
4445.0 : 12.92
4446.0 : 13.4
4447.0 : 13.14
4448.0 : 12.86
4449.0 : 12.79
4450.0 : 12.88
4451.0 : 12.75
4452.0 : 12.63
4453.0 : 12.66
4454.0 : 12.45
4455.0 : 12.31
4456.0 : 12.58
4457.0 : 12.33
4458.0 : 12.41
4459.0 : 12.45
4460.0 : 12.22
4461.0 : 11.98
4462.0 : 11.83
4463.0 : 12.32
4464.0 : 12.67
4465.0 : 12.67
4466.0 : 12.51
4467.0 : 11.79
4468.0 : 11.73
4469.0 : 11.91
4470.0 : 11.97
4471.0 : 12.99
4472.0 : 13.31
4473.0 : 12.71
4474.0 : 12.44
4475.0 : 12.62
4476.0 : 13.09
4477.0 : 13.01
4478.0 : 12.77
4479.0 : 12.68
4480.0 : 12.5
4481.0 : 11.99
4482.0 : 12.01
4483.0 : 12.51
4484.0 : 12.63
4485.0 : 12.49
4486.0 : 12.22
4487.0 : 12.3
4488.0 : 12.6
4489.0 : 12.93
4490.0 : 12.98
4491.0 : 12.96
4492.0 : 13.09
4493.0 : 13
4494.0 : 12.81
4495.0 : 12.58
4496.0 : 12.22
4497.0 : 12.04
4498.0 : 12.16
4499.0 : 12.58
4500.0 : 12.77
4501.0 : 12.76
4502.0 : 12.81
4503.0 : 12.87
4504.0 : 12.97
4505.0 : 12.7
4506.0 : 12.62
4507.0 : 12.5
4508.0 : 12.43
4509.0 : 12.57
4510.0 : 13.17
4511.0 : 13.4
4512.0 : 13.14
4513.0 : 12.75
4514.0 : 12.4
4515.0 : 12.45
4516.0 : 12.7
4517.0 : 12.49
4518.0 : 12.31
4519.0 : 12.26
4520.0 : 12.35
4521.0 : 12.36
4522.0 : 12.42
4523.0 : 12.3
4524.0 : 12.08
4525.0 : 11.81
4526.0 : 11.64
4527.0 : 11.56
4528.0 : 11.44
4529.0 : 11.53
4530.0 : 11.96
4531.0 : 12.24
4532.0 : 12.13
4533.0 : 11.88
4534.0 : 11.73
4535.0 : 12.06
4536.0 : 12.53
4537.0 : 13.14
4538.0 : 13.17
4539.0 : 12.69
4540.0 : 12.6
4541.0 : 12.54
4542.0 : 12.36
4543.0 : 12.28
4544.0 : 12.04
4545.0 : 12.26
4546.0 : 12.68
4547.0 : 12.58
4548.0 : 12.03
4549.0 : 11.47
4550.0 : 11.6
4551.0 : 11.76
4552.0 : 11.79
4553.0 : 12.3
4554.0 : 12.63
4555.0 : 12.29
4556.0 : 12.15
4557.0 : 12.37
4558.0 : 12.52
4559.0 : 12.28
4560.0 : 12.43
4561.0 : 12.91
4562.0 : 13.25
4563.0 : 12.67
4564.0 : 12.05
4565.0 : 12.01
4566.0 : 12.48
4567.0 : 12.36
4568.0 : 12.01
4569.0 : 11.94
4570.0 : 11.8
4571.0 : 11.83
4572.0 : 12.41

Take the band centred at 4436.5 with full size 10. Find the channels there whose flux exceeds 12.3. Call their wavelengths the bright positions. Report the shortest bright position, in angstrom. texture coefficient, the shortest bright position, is 4432.0 angstrom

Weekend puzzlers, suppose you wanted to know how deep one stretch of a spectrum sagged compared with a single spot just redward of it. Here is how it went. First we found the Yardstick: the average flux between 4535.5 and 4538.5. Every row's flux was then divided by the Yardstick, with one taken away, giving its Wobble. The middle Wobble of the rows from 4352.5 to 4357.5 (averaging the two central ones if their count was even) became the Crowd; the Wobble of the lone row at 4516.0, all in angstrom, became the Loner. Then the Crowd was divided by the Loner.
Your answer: 1.6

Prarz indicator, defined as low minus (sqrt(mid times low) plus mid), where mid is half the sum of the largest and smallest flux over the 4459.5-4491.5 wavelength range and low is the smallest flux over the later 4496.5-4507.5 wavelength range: -12.8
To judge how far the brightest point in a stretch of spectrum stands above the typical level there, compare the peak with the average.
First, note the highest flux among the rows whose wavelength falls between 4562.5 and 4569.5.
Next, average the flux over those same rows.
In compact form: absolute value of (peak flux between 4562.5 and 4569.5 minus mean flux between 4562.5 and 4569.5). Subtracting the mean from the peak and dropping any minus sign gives 0.5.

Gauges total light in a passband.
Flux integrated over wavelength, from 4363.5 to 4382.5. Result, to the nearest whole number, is 238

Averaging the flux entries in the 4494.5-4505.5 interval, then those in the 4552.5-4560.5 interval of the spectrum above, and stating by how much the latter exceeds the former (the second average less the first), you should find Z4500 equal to -0.22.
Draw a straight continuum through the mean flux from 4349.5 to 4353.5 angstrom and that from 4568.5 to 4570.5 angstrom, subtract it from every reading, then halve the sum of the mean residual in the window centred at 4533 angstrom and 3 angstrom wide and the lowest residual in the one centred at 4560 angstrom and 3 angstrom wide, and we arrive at 0.25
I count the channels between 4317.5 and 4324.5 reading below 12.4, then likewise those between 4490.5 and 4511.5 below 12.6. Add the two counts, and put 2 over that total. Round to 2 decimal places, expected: 0.17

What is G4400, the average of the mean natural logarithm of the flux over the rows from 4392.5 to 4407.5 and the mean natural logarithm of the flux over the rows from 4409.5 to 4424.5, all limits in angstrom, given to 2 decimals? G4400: 2.53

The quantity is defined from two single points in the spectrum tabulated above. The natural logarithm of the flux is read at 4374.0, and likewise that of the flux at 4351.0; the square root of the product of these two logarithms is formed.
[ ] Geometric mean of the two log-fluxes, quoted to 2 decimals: 2.48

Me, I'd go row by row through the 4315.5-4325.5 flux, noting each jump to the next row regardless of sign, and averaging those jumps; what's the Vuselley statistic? 0.23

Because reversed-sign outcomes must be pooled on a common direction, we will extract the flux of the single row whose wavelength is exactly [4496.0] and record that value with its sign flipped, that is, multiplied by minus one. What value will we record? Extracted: -12.2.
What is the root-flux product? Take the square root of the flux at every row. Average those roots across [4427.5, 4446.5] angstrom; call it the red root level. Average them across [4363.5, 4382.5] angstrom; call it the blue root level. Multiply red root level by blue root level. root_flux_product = 12.5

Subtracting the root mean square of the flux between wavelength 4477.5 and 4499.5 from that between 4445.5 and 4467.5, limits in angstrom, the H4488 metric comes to 0.0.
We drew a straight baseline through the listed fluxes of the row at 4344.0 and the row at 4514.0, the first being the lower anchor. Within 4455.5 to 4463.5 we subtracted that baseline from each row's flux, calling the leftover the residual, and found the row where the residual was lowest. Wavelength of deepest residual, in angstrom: 4462.0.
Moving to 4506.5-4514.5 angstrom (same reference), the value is 4514.0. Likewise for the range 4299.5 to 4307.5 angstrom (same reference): 4301.0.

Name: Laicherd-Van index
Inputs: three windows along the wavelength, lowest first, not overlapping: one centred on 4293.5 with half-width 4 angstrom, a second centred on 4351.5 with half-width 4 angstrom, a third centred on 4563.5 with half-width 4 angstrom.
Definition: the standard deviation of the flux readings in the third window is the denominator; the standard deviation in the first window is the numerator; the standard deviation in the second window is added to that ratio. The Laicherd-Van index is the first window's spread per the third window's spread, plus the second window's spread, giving 1.1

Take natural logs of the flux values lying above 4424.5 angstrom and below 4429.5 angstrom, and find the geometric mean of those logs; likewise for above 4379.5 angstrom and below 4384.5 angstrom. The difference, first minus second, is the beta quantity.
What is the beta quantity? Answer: -0.029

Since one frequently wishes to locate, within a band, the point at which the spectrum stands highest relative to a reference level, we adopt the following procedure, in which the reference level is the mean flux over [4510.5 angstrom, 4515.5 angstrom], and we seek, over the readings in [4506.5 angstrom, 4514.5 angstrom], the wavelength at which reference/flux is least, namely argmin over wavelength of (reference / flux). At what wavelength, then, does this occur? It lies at 4511.0 angstrom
